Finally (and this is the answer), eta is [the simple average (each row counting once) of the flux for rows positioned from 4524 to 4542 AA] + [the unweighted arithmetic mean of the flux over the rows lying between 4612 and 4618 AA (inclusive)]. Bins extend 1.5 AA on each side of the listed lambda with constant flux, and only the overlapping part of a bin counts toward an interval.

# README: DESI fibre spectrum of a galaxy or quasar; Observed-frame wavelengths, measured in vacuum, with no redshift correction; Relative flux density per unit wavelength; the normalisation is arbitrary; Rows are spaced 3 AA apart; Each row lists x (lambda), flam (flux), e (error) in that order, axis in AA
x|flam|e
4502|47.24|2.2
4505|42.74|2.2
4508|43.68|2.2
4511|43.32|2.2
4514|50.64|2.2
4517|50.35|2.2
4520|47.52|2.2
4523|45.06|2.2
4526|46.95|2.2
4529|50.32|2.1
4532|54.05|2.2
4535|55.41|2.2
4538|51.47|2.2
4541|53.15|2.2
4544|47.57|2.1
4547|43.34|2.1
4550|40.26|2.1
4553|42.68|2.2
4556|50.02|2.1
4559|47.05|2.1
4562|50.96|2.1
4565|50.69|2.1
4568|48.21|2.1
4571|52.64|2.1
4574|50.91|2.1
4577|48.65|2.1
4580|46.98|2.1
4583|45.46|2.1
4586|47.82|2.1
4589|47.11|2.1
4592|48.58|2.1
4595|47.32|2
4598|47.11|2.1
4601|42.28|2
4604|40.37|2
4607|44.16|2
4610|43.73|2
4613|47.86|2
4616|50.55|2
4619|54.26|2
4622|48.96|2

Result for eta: 101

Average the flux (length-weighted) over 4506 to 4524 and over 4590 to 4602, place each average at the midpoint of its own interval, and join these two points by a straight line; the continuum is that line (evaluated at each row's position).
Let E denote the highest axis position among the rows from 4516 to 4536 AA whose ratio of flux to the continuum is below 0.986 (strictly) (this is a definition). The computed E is 4523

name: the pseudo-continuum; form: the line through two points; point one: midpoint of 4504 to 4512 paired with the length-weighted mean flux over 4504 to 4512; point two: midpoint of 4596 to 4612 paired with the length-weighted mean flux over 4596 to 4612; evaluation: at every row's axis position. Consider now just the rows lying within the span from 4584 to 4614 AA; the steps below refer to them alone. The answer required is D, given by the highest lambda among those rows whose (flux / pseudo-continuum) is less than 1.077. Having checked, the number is 4610 AA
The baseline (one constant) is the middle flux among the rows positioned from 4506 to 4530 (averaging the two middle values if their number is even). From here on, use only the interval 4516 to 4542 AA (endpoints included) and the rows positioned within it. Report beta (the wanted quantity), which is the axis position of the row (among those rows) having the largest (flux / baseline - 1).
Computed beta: 4535 AA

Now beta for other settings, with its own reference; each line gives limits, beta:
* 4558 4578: 4571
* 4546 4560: 4556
